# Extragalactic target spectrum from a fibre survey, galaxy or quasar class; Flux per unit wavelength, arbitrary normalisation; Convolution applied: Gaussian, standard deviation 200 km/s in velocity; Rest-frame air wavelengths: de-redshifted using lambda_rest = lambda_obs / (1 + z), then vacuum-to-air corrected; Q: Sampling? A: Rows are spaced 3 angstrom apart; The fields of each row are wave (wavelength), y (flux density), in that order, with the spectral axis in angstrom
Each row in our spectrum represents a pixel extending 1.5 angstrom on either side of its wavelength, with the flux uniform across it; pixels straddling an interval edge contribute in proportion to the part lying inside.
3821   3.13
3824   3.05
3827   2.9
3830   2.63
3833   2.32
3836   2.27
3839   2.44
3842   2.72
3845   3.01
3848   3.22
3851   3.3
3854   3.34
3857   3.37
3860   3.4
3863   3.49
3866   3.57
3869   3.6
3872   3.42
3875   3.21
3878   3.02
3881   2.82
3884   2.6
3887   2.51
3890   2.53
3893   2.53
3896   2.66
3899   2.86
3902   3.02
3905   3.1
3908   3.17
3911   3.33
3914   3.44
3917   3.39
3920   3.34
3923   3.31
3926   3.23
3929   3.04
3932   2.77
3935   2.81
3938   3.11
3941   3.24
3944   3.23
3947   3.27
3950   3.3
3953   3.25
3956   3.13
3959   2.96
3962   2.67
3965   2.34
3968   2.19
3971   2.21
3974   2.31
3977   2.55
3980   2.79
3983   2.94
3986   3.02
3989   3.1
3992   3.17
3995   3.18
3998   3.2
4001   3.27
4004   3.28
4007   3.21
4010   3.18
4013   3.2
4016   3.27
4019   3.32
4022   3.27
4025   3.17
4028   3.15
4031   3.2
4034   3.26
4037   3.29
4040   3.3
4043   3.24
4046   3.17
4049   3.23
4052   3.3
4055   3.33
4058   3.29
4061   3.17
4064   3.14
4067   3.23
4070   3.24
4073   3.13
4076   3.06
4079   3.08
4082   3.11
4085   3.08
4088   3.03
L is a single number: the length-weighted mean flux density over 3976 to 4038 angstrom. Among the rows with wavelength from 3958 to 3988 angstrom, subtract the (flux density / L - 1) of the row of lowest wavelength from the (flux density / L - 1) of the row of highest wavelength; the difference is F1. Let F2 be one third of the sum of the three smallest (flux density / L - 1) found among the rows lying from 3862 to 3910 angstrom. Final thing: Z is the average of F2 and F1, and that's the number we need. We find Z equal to -0.09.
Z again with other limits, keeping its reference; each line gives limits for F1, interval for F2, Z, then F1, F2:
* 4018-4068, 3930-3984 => -0.16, -0.03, -0.29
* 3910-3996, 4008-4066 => -0.02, -0.05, 0.00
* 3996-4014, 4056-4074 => 0.00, 0.00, 0.00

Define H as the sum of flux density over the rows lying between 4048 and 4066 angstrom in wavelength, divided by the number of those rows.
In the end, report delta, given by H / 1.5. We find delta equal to 2.16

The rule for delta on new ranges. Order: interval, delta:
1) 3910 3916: 2.26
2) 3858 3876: 2.30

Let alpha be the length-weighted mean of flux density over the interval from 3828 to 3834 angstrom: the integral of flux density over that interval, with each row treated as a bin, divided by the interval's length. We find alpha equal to 2.52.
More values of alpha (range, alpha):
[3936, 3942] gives 3.14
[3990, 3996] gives 3.17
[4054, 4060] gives 3.30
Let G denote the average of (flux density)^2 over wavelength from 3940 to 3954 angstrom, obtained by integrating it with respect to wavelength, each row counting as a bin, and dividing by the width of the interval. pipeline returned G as 10.6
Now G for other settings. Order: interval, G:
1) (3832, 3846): 6.5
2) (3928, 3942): 8.9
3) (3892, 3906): 8.1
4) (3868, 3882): 10.4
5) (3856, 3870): 12.2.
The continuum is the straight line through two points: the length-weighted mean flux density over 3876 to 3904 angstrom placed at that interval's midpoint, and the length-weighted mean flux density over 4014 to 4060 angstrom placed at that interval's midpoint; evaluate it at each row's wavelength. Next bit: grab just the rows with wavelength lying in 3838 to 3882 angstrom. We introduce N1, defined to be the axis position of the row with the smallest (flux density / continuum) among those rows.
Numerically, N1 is 3839 angstrom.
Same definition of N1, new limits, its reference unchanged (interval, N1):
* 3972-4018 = 3974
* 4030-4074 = 4073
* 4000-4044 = 4028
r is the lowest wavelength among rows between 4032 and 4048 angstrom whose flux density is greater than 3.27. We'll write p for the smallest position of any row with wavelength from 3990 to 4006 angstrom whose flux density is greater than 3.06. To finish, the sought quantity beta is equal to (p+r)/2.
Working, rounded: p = 3992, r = 4037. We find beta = 4014.5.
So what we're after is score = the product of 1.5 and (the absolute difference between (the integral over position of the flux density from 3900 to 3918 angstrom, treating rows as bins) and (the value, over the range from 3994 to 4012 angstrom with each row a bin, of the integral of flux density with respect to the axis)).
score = 0.2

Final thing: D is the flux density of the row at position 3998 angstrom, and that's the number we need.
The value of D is 3.2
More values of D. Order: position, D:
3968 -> 2.19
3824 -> 3.05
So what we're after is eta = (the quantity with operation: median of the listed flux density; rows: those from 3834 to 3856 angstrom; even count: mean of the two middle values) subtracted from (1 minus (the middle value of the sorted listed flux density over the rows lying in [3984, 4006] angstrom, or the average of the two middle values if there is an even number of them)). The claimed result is -5.2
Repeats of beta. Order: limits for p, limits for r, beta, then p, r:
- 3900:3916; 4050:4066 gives 3978.5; 3905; 4052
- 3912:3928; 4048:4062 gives 3983.0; 3914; 4052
